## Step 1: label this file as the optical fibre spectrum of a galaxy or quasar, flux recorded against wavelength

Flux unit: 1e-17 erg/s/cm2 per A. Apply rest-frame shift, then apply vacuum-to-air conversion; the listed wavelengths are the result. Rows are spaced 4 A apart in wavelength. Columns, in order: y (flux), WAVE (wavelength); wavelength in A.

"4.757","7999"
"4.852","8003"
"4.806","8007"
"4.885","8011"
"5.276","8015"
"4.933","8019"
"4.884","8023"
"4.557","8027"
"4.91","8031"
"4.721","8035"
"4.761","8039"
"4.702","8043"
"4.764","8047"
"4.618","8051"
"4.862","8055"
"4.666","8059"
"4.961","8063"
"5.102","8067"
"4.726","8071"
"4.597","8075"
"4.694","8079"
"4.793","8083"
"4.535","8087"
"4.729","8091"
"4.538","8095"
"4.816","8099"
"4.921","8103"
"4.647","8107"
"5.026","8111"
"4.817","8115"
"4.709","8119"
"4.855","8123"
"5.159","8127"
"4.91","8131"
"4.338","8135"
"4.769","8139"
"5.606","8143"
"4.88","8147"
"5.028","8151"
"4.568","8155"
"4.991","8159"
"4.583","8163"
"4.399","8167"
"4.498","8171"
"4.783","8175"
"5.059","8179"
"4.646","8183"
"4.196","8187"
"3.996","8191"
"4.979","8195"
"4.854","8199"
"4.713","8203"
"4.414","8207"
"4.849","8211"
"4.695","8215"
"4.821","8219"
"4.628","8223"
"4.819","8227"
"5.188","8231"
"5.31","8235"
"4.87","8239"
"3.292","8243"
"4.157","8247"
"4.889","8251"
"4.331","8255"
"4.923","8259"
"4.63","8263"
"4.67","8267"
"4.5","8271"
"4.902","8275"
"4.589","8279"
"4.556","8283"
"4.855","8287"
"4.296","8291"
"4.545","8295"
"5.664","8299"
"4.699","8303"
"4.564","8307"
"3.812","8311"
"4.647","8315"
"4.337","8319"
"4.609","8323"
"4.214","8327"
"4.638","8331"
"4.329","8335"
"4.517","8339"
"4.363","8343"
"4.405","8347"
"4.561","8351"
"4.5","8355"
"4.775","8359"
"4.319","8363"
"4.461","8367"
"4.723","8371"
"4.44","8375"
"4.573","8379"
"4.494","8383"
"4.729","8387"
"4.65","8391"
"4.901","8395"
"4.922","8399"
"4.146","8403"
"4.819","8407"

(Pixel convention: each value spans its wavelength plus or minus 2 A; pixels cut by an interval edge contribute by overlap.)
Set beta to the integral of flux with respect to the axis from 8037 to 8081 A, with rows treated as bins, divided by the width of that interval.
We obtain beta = 4.77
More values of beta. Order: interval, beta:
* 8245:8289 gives 4.64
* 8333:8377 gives 4.49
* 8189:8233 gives 4.72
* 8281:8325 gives 4.60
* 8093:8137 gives 4.79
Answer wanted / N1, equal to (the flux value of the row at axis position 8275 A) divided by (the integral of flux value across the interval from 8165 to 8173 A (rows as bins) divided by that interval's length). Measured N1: 1.10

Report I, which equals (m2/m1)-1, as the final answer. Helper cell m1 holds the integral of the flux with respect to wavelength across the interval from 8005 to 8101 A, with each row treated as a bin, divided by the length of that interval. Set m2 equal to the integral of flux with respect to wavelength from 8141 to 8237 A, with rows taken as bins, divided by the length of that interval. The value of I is 0.00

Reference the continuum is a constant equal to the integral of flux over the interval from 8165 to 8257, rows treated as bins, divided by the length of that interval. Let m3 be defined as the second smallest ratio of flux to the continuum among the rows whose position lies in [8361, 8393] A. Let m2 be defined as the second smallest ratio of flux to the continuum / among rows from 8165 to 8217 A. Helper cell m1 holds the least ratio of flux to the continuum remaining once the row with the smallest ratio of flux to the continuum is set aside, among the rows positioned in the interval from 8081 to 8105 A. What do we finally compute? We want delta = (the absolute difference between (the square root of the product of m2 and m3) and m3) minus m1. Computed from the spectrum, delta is -0.954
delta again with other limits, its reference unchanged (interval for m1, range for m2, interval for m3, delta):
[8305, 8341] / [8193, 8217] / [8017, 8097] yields -0.894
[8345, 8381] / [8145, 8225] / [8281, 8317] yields -0.941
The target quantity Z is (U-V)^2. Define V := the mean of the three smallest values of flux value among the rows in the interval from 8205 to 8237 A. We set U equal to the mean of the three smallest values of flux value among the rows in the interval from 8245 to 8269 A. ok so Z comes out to 0.04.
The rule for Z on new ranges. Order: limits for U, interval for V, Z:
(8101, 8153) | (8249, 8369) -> 0.21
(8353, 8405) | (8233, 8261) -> 0.14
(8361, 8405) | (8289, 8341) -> 0.04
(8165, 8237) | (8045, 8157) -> 0.07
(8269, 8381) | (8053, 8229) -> 0.00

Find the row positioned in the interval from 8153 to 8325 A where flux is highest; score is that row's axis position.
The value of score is 8299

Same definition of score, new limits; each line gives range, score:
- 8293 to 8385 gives 8299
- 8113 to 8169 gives 8143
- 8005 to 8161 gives 8143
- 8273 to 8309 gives 8299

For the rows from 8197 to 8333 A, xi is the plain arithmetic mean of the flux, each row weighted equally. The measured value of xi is 4.63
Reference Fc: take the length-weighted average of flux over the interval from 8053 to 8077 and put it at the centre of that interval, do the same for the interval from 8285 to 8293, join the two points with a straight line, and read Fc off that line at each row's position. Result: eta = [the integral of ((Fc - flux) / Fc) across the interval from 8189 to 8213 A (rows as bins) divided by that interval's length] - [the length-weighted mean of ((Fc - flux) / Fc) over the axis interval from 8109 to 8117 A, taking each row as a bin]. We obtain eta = 0.04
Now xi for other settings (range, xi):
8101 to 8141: 4.82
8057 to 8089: 4.76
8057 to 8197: 4.76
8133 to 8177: 4.77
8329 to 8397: 4.55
